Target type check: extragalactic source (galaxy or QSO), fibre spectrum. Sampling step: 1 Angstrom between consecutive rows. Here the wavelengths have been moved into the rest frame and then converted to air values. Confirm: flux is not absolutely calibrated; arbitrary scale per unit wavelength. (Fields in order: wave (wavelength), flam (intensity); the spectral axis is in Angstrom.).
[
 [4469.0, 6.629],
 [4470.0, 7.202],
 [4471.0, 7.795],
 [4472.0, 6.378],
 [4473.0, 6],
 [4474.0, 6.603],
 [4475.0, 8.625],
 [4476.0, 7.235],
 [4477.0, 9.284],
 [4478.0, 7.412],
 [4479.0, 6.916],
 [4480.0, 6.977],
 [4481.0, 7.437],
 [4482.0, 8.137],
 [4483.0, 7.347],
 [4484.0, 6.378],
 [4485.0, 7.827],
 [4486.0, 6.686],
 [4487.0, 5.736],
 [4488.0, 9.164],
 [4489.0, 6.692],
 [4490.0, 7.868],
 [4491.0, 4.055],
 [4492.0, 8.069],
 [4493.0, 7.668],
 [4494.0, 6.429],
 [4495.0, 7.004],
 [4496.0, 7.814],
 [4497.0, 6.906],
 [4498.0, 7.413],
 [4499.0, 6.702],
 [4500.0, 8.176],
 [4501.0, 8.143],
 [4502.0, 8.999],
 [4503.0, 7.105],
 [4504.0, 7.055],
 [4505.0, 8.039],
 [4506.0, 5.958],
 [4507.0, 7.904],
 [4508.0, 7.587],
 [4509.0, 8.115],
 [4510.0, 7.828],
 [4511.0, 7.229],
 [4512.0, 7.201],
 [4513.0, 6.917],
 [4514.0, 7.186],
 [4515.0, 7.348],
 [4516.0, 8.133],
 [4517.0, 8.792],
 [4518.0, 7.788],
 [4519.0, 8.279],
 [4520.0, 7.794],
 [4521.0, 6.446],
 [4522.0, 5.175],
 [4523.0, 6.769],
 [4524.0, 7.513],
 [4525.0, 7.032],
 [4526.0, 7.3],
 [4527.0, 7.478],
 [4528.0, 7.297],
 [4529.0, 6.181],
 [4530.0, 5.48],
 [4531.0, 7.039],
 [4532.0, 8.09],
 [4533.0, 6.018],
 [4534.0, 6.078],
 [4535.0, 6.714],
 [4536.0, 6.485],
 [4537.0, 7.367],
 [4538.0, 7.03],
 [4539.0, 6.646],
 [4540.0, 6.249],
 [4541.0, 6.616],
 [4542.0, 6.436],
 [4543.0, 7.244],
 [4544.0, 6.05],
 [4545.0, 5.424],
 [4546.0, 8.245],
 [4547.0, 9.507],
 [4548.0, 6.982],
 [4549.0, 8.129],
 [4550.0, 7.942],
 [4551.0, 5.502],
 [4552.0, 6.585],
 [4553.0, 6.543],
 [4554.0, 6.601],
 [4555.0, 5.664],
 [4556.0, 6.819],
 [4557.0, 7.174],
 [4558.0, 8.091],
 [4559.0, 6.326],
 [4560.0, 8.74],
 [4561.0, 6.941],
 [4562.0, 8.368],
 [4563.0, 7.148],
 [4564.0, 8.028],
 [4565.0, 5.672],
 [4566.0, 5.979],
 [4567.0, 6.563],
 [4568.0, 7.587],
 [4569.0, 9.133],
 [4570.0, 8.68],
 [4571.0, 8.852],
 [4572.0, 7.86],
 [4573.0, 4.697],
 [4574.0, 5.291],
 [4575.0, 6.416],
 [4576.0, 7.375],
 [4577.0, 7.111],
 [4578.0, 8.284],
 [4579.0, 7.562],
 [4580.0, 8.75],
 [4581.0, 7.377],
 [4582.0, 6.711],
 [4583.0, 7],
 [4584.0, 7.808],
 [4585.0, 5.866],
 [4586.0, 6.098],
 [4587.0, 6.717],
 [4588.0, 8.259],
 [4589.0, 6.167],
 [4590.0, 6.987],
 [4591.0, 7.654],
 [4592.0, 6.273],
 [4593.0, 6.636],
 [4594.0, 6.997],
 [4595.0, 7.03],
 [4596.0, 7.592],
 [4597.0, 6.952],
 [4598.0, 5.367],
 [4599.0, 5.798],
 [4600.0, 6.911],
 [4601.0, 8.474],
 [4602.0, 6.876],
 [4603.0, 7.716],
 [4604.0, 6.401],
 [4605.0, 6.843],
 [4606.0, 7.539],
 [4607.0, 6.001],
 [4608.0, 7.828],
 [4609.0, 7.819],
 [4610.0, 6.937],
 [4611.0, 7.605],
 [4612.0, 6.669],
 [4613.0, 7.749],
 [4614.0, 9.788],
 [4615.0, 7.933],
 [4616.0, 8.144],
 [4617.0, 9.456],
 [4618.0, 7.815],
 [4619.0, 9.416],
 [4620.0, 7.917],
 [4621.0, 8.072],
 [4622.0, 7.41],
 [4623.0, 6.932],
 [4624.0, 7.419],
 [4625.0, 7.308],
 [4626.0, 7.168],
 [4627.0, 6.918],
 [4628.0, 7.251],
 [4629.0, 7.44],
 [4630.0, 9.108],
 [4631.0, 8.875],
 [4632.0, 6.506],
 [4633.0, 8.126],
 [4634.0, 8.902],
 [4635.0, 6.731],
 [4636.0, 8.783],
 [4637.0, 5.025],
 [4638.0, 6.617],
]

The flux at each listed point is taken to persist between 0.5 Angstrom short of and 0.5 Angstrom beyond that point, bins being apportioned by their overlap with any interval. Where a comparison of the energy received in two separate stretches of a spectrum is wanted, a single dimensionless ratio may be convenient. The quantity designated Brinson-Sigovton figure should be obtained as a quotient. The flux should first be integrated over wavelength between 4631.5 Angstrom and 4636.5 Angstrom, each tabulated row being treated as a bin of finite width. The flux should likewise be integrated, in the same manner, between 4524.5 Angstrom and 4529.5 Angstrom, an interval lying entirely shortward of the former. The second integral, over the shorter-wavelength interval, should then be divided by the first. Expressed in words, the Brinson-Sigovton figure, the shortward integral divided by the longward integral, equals 0.90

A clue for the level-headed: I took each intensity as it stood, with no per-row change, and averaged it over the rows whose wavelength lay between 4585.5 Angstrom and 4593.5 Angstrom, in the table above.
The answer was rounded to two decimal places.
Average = 6.85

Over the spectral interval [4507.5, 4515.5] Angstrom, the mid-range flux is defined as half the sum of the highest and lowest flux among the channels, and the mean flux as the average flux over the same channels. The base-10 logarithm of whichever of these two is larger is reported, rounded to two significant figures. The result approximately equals 0.88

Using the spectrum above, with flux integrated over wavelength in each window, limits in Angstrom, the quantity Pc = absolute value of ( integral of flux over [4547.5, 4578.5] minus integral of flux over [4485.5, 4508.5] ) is 54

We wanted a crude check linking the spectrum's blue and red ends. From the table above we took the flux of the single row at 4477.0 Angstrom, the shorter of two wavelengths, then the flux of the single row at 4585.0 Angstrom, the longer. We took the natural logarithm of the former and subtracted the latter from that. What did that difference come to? -3.6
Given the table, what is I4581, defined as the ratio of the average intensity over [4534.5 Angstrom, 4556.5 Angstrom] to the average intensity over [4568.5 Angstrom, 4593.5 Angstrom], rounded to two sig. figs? 0.95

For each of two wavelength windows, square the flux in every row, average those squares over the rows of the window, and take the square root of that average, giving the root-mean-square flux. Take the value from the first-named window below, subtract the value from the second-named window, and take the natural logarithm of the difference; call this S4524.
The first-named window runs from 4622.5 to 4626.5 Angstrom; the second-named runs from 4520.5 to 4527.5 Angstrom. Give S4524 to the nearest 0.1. -1.0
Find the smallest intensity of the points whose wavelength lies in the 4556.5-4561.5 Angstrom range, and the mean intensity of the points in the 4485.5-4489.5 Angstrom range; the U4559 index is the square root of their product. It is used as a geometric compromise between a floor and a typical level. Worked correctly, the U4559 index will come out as 6.69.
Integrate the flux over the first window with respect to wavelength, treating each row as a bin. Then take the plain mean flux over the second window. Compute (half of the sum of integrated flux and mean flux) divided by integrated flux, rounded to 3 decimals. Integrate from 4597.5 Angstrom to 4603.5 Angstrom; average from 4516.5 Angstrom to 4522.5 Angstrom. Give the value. 0.590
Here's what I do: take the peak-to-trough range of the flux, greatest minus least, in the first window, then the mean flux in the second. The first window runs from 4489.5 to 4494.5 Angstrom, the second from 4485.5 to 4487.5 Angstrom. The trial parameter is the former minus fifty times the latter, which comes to -307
